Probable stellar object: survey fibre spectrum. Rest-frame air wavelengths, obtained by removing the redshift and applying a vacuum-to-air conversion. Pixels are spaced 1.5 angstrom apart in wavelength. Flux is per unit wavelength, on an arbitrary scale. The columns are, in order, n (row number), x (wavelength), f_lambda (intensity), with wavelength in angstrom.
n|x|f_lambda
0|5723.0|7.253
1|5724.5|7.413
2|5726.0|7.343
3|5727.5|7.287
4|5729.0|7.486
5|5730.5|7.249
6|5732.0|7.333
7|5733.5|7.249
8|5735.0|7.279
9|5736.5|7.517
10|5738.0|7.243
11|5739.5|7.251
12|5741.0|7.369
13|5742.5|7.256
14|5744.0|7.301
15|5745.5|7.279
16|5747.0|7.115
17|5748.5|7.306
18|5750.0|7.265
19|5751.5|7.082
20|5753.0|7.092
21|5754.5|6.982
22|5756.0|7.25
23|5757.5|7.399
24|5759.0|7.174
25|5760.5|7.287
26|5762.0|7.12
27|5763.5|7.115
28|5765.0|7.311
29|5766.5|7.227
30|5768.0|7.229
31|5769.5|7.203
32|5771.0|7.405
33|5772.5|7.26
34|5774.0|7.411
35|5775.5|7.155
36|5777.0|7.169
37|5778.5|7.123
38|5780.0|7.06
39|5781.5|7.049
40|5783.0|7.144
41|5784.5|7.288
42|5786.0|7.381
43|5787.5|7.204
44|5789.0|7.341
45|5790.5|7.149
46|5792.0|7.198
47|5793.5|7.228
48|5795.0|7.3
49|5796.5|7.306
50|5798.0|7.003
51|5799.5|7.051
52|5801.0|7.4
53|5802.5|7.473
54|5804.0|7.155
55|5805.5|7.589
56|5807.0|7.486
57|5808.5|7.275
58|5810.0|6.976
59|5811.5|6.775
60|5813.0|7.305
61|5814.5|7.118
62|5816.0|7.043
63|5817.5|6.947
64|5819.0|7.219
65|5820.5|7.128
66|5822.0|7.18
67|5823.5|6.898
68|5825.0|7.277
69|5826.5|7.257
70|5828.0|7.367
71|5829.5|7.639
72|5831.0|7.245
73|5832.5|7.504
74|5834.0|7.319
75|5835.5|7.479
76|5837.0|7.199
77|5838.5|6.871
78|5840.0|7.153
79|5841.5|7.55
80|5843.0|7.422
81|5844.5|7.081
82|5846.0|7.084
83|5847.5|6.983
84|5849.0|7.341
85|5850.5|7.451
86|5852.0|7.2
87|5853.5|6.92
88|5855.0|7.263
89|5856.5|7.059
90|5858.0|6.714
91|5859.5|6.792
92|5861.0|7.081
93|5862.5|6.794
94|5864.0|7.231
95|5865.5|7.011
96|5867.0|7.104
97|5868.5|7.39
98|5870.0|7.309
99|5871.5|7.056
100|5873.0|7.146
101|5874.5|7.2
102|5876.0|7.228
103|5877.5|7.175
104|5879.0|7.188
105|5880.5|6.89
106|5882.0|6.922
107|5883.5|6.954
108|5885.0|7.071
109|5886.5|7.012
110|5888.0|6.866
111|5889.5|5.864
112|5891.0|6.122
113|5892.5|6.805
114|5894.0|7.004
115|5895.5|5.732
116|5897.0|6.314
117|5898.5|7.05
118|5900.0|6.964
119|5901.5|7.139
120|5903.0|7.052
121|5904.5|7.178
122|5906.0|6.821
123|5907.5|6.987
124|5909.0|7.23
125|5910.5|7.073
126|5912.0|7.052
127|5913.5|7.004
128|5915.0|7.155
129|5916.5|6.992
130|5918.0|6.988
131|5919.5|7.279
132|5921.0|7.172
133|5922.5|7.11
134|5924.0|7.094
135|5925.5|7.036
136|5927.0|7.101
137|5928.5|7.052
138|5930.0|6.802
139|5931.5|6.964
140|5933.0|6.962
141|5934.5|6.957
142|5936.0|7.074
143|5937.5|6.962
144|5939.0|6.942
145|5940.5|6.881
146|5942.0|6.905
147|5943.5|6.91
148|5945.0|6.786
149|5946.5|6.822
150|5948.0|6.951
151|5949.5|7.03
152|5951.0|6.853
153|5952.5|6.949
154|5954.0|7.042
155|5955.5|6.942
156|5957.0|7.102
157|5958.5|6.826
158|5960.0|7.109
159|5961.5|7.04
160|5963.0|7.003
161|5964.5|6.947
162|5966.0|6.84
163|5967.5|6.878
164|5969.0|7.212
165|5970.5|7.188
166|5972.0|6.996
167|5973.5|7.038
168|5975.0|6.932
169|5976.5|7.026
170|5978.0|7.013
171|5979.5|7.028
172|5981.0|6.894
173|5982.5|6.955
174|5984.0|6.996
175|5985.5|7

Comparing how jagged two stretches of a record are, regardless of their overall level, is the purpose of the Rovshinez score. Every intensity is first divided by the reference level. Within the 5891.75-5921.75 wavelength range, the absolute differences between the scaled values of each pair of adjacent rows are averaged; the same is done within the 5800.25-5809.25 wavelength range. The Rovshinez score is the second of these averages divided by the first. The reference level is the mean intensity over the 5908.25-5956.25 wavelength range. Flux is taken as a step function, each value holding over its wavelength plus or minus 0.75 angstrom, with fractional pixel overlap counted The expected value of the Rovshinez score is 0.87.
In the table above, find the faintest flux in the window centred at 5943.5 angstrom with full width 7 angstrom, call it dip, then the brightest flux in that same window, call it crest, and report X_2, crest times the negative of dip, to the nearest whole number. -47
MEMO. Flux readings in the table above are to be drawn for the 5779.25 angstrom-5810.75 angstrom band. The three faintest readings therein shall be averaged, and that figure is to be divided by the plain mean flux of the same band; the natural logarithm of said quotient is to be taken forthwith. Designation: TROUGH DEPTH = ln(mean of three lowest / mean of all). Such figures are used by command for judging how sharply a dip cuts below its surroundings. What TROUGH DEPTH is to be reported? -0.032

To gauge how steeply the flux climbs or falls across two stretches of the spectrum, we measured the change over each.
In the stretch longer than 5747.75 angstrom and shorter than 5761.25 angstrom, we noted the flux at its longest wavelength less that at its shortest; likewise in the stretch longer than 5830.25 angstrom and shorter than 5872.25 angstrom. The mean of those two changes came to -0.10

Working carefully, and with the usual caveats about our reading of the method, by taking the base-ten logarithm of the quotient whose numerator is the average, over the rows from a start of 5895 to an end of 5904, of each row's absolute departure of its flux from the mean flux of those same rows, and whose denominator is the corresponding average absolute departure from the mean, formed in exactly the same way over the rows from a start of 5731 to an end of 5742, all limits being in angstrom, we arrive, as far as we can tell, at 0.79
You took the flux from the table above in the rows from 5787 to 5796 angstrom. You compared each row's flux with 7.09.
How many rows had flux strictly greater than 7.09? 6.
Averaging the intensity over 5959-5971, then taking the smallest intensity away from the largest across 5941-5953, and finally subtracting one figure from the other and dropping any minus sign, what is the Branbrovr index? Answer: 6.78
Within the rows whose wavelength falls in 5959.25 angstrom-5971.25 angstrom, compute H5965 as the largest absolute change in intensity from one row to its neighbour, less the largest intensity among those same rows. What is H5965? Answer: -6.88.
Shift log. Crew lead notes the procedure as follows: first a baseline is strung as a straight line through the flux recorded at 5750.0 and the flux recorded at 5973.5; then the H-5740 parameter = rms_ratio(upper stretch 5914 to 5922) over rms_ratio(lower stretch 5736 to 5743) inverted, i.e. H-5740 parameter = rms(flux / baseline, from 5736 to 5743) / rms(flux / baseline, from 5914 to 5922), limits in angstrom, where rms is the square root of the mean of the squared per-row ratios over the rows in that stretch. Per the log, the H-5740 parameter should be 1.00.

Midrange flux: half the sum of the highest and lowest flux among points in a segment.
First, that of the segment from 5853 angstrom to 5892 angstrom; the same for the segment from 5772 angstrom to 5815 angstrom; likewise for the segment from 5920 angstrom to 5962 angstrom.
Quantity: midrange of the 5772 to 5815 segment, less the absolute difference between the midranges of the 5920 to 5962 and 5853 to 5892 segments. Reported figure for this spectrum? 6.83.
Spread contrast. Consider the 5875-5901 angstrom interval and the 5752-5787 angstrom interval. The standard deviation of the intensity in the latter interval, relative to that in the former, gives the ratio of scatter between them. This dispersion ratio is 0.26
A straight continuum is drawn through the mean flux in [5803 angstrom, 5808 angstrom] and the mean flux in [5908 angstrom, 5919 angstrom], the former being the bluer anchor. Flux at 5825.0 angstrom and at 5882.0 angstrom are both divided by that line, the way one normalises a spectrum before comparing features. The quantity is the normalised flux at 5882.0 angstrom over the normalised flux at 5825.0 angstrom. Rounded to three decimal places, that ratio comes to 0.975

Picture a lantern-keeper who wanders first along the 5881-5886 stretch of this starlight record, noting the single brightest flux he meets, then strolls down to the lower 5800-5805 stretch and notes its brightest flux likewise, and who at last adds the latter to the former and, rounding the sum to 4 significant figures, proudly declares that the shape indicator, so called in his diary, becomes 14.54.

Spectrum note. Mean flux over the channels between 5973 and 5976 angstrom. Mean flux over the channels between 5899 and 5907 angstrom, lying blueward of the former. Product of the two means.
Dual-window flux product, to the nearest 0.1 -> 49.1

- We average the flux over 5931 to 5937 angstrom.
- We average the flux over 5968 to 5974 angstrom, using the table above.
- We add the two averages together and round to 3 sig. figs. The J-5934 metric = 14.1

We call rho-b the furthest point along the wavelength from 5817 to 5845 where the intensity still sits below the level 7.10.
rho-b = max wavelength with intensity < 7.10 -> 5844.5 angstrom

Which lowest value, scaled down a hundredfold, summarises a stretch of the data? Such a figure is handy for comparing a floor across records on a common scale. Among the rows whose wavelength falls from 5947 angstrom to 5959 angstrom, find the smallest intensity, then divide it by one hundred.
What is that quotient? 0.0683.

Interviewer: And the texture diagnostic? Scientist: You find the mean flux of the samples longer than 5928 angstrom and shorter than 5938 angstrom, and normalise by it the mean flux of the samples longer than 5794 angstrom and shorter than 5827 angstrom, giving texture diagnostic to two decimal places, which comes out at 1.03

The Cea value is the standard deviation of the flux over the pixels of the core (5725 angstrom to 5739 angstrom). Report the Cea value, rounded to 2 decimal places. 0.10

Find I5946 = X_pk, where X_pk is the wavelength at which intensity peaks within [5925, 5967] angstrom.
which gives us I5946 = 5960.0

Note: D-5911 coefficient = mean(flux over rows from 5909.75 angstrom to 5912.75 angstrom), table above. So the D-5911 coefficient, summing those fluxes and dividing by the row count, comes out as 7.1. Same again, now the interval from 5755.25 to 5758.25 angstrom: 7.3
